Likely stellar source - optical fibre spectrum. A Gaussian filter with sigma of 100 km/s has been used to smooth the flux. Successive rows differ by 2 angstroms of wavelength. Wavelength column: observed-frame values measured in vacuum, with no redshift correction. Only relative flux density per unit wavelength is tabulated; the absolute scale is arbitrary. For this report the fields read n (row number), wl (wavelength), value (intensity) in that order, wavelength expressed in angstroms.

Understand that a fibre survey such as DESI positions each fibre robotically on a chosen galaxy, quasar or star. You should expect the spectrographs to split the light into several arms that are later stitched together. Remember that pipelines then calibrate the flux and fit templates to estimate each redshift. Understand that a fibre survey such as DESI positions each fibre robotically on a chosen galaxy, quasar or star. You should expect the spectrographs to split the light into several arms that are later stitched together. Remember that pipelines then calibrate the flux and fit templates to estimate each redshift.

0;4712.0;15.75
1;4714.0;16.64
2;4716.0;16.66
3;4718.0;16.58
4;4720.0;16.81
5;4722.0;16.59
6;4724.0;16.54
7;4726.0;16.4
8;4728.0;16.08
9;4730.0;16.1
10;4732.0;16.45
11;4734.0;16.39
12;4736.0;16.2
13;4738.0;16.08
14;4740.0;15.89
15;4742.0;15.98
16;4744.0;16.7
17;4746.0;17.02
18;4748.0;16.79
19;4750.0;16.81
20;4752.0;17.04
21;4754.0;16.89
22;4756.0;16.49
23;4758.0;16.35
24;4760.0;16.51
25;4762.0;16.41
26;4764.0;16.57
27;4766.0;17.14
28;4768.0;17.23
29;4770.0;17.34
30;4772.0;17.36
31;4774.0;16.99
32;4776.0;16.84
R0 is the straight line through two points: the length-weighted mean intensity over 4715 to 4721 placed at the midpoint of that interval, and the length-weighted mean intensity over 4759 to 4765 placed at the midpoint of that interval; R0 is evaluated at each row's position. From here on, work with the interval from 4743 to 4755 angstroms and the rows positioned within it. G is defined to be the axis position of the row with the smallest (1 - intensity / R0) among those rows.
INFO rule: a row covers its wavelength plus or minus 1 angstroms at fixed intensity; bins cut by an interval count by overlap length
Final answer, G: 4752.0 angstroms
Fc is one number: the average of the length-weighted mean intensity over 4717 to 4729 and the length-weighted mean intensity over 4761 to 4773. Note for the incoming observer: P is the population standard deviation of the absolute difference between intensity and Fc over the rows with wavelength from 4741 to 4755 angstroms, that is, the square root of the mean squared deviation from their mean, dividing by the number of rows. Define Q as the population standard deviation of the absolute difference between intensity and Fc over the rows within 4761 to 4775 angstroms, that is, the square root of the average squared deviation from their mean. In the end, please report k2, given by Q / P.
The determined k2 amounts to 0.6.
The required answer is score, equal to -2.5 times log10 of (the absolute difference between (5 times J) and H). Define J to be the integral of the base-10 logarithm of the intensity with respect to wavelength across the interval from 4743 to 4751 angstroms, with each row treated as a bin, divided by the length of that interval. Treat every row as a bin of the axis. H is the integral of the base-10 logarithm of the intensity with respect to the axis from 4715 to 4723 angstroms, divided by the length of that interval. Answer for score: -1.73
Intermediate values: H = 1.22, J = 1.23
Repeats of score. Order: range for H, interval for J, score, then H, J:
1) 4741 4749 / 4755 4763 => -1.72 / 1.22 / 1.22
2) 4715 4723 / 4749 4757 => -1.73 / 1.22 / 1.23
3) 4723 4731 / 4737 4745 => -1.71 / 1.21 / 1.21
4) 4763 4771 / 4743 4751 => -1.73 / 1.23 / 1.23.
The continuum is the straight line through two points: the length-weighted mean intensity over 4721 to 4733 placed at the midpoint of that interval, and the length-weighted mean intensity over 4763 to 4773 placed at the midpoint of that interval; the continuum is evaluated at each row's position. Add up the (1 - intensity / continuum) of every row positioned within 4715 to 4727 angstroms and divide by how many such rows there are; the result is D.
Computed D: -0.02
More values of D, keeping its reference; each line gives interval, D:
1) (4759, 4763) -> 0.03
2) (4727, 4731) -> 0.02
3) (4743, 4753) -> -0.01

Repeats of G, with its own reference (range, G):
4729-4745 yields 4744.0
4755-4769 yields 4768.0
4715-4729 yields 4720.0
